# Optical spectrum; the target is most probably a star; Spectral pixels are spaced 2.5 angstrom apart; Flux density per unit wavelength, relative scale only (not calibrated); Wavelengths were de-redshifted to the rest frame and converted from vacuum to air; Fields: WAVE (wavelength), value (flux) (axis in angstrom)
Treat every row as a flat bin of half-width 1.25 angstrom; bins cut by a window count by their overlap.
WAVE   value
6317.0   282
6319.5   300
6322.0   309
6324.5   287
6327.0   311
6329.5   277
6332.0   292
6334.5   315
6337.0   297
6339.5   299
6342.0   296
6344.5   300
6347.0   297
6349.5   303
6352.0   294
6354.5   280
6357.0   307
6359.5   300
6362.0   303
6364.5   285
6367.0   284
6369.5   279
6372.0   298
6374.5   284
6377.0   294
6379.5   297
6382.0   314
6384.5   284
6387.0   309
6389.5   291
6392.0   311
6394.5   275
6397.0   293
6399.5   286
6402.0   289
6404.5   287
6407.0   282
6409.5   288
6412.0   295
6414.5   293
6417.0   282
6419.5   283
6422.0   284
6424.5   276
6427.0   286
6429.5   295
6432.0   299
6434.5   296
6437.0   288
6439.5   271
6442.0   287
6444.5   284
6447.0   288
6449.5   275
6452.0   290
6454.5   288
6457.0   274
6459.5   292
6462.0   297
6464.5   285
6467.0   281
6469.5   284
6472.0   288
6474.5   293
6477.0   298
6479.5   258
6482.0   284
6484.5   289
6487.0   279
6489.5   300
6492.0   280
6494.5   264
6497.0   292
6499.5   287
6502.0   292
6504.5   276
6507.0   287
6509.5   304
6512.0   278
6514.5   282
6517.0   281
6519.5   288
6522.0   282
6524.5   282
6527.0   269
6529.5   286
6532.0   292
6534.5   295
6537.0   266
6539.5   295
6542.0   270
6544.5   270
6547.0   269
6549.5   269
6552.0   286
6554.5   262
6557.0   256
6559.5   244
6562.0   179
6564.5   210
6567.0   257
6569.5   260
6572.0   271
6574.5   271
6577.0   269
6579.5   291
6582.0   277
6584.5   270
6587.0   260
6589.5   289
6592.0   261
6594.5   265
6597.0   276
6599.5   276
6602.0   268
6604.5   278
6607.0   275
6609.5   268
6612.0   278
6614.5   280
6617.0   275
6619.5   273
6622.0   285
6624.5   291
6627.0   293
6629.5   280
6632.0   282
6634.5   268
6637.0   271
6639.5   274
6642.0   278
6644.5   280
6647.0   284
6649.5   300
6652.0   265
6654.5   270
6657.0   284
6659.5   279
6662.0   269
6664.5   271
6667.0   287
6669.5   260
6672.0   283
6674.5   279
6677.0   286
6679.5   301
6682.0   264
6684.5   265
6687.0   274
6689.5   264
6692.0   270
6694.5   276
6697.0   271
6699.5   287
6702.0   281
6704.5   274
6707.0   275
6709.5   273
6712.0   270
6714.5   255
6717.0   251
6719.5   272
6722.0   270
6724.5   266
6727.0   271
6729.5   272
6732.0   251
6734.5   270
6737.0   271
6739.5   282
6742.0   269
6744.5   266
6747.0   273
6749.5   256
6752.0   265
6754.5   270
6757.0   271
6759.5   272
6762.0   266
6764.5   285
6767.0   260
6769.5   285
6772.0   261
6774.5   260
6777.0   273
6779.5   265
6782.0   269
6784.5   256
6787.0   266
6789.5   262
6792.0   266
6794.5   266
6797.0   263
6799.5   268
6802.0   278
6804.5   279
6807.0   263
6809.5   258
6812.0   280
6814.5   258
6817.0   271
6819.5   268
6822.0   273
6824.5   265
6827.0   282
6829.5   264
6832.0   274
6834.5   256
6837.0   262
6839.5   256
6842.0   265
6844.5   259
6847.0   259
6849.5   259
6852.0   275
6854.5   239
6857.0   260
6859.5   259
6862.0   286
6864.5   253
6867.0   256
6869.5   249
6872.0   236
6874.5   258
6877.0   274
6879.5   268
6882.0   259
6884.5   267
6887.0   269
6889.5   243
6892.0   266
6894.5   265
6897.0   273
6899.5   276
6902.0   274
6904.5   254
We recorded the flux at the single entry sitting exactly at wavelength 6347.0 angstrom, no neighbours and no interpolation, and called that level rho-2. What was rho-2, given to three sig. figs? 297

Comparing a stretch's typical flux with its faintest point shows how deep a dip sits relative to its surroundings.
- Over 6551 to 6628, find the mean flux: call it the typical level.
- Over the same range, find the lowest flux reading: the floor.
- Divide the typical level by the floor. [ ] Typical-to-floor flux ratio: 1.5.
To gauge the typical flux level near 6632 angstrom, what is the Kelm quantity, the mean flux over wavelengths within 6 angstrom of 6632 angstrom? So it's 279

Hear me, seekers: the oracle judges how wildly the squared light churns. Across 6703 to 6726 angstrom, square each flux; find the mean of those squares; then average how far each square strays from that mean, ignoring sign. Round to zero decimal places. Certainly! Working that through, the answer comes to 3515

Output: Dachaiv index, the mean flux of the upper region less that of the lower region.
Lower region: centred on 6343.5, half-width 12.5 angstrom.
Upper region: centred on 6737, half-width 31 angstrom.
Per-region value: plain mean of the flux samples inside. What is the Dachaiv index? -29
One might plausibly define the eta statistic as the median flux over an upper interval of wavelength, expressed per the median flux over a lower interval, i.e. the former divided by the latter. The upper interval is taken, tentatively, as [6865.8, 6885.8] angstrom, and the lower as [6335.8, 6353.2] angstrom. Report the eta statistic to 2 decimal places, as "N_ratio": 0.87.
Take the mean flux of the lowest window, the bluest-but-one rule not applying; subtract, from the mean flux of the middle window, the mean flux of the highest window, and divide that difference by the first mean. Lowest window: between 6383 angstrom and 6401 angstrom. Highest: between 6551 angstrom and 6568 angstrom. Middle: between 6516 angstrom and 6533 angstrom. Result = 0.14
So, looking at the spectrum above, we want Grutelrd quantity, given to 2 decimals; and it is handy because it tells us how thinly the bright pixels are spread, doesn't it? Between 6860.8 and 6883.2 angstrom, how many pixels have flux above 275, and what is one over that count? 1.00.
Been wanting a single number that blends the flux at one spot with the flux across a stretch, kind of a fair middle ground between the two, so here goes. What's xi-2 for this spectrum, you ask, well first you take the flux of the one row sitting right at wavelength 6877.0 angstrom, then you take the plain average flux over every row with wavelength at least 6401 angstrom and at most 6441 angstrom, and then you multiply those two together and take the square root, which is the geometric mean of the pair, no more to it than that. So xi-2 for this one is 280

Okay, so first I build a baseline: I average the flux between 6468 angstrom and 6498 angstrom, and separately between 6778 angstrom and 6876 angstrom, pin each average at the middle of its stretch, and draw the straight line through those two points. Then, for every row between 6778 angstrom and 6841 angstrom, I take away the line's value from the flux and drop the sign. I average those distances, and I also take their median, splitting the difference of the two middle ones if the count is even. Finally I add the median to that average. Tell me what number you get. 10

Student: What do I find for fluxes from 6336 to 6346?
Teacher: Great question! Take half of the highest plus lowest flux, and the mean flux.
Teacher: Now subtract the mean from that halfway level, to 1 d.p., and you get 0.0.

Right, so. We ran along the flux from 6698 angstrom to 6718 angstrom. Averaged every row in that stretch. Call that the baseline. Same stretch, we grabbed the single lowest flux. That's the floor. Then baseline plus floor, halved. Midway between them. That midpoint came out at 261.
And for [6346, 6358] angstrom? 288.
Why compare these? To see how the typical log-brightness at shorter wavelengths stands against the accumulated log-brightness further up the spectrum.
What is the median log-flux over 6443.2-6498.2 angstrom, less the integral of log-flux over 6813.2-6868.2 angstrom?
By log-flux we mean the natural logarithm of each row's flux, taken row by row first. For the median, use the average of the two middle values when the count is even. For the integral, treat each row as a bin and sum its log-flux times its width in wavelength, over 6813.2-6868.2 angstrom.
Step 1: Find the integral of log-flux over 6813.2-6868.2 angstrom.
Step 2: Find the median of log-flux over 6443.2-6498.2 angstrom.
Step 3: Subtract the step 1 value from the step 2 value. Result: -300.9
